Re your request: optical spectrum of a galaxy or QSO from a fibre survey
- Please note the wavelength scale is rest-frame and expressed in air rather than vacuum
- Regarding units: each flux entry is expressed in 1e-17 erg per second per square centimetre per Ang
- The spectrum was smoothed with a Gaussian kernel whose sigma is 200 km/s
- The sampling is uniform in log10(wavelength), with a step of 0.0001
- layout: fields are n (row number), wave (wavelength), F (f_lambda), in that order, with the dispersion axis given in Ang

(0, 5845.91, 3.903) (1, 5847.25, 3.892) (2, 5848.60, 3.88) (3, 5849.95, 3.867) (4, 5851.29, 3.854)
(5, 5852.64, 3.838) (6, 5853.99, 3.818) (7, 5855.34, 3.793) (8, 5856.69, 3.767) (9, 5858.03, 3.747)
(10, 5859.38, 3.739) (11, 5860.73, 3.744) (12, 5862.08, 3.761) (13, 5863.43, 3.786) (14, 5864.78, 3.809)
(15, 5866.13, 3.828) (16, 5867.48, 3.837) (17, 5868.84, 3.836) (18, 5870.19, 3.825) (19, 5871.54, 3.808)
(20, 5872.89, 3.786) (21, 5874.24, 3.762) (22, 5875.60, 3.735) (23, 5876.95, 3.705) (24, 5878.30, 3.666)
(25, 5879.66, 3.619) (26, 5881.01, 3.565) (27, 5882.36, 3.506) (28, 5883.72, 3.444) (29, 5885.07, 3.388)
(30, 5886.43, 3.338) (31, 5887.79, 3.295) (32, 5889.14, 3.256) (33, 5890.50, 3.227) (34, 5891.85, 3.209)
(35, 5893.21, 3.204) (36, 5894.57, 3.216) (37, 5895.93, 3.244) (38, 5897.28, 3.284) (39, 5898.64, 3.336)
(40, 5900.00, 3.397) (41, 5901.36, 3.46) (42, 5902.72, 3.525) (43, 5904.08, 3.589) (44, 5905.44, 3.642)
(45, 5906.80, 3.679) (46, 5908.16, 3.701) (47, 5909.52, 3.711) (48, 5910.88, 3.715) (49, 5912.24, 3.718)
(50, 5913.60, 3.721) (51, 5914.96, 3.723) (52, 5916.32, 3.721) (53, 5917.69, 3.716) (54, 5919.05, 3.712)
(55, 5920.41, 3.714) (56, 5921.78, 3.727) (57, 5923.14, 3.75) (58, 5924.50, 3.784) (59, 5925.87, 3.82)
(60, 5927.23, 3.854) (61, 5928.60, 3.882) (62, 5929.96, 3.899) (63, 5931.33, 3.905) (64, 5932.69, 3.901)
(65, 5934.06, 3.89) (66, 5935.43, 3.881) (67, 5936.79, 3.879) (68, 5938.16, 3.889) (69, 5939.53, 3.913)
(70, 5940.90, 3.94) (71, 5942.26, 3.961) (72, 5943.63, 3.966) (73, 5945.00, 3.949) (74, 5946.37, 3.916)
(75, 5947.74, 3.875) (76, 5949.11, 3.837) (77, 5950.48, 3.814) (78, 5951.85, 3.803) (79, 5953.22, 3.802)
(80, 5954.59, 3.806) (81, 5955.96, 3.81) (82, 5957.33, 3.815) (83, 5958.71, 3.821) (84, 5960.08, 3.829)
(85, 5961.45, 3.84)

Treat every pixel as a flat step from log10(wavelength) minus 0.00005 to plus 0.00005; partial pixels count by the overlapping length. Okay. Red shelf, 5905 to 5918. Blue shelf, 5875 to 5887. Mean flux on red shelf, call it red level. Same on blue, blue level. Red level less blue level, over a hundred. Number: 0.0015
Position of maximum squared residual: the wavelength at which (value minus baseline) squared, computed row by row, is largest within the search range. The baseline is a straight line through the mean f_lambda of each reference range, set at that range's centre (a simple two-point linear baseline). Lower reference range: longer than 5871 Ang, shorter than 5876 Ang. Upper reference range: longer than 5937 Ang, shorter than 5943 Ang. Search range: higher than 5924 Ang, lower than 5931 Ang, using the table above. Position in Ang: 5924.50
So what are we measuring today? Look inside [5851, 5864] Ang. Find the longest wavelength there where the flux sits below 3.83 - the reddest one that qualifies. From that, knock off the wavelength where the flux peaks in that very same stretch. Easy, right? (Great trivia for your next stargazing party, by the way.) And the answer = 12.1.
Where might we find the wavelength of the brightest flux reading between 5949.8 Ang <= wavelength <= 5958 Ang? 5957.33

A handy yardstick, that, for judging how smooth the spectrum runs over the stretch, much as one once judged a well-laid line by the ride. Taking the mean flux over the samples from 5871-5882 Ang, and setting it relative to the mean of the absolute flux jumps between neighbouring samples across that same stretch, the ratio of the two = 107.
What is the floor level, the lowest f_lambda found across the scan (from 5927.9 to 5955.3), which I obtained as 3.802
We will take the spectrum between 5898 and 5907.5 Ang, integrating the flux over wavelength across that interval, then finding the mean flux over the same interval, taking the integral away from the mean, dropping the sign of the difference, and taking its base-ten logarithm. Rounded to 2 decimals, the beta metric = 1.48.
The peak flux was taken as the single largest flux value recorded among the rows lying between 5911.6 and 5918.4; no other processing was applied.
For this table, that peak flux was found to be 3.723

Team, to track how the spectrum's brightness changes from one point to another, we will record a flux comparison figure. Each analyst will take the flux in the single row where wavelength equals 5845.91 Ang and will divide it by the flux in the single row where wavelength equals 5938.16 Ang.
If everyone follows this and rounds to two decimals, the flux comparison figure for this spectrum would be 1.00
